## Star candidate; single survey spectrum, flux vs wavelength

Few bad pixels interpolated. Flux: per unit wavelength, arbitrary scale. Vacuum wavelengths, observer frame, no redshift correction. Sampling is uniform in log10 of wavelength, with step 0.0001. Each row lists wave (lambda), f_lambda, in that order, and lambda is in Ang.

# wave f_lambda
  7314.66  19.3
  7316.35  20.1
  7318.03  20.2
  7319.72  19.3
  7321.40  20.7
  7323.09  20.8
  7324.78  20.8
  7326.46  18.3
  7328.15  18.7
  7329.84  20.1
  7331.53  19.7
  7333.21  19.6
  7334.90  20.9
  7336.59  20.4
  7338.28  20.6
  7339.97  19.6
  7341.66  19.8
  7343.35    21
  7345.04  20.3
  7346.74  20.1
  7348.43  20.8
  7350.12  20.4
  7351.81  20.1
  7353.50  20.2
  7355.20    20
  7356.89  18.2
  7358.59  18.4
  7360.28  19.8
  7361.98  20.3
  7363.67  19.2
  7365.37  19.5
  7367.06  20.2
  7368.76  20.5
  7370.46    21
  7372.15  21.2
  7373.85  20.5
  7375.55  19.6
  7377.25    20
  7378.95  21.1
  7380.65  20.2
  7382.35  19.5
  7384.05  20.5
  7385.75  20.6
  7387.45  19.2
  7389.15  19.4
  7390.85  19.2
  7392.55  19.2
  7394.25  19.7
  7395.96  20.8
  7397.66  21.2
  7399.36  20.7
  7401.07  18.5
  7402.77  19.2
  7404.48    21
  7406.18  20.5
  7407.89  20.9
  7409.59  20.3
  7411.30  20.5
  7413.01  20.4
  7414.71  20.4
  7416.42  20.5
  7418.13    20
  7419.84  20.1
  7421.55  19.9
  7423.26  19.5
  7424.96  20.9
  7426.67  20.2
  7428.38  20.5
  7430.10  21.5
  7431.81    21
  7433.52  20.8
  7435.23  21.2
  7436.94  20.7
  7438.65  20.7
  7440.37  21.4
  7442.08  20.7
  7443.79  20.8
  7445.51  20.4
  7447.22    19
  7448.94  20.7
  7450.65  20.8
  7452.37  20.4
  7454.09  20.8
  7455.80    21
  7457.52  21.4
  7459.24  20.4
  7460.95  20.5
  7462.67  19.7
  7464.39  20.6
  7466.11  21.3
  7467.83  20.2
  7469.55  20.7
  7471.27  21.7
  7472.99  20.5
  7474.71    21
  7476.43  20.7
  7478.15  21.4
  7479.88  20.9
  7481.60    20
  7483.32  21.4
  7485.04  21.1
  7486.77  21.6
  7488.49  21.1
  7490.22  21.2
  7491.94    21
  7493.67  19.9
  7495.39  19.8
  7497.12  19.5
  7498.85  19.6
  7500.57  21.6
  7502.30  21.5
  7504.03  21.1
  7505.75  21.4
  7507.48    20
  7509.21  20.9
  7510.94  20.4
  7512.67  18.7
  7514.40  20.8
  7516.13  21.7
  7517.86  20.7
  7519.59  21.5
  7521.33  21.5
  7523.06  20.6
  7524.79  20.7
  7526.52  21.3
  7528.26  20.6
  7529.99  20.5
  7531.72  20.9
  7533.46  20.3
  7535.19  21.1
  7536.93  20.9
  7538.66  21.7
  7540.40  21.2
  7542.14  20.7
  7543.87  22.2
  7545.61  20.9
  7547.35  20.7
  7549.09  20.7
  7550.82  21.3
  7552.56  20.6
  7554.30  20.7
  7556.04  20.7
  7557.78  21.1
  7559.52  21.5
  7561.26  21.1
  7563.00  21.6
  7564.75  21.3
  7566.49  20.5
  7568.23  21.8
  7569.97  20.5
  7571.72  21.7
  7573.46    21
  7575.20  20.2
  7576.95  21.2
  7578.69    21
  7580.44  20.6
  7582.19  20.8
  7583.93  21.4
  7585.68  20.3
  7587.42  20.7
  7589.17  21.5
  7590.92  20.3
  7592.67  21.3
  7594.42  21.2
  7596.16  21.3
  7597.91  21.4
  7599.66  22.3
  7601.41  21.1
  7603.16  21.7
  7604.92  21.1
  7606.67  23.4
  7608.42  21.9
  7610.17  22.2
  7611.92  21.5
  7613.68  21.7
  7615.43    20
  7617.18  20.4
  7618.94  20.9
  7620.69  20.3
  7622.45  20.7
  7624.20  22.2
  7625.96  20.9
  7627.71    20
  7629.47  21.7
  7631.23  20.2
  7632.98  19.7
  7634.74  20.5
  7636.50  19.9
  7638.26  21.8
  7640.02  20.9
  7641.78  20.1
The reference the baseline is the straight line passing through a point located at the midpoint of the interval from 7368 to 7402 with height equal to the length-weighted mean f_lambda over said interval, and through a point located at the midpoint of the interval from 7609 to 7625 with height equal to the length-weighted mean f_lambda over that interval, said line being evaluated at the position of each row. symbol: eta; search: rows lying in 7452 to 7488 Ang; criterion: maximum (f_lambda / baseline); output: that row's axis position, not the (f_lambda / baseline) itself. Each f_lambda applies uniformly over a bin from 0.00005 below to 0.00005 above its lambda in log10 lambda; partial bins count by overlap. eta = 7471.27 Ang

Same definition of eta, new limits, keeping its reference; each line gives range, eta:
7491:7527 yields 7516.13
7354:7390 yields 7372.15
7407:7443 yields 7430.10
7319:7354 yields 7343.35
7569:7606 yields 7599.66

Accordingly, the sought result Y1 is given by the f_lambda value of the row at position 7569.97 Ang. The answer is 20.5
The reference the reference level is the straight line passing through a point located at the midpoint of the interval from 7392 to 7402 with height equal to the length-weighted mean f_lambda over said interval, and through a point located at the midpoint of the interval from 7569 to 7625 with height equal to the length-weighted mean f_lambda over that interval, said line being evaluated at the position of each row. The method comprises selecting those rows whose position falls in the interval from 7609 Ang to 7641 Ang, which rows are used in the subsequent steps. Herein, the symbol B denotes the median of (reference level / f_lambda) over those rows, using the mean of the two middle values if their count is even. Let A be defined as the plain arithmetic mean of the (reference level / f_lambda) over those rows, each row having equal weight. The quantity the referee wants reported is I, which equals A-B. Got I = -0.003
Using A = 1.02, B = 1.028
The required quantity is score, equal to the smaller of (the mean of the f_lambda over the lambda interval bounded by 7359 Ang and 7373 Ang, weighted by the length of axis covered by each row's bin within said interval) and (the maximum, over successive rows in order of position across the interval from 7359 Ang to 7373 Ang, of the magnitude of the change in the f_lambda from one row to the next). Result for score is 1.1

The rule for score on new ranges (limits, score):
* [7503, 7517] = 2.1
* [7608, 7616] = 1.7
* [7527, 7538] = 0.8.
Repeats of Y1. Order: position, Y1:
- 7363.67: 19.2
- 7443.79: 20.8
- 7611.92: 21.5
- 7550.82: 21.3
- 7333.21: 19.6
